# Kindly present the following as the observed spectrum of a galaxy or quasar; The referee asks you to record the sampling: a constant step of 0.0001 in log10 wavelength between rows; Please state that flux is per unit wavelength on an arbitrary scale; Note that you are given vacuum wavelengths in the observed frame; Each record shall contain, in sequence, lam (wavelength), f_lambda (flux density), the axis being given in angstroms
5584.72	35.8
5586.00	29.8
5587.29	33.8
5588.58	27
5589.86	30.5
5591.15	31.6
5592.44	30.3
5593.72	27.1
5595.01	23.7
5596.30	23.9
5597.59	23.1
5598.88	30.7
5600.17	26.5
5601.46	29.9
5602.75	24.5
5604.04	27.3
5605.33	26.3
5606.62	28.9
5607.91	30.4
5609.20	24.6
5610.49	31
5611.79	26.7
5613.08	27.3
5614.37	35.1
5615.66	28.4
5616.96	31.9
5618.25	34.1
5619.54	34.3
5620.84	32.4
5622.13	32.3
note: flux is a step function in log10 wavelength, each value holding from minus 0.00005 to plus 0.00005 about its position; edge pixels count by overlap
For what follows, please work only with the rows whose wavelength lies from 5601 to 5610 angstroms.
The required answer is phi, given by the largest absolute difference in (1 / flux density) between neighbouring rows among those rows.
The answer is 0.0078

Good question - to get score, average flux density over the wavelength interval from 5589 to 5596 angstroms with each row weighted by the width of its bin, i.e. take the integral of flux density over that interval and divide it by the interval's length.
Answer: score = 28.4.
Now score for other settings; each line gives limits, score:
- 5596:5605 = 26.6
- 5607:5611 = 28.6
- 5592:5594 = 28.9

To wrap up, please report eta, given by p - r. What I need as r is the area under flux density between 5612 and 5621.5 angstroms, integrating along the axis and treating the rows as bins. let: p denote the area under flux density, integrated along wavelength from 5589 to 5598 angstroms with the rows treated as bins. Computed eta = -56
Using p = 246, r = 301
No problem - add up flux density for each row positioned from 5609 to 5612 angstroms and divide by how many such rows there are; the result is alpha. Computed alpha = 27.4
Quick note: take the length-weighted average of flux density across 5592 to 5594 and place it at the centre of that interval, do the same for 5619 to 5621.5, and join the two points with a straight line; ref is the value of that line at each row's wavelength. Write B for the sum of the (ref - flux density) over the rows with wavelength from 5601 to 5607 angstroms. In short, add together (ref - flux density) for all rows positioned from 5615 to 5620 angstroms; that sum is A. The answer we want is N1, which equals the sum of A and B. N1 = 19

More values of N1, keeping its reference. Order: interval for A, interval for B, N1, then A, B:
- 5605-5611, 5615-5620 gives 18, 15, 3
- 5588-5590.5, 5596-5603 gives 20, -1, 21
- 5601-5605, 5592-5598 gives 28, 10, 18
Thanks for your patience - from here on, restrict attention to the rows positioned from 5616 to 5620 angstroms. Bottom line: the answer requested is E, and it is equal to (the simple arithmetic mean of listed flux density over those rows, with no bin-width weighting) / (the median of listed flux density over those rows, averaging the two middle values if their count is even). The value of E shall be 0.98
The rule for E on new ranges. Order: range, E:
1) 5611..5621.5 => 0.97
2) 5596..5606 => 1.00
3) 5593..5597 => 1.04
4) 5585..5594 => 0.99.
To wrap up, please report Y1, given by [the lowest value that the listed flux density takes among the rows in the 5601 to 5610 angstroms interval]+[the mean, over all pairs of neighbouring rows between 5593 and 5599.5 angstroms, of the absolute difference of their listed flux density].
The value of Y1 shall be 27.5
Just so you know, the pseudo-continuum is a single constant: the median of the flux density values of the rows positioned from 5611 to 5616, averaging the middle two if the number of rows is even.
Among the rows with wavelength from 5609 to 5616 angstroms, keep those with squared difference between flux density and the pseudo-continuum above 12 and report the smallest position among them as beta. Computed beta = 5614.37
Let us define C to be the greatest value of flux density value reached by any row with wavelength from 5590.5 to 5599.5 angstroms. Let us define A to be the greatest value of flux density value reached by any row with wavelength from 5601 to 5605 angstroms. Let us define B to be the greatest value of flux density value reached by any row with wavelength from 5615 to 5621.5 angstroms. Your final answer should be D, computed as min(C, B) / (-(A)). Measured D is -1.057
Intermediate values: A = 29.9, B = 34.3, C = 31.6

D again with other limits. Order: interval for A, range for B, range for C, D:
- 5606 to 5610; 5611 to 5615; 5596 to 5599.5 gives -1.010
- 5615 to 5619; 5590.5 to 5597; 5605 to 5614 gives -0.909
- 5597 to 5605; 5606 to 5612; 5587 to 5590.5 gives -1.010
